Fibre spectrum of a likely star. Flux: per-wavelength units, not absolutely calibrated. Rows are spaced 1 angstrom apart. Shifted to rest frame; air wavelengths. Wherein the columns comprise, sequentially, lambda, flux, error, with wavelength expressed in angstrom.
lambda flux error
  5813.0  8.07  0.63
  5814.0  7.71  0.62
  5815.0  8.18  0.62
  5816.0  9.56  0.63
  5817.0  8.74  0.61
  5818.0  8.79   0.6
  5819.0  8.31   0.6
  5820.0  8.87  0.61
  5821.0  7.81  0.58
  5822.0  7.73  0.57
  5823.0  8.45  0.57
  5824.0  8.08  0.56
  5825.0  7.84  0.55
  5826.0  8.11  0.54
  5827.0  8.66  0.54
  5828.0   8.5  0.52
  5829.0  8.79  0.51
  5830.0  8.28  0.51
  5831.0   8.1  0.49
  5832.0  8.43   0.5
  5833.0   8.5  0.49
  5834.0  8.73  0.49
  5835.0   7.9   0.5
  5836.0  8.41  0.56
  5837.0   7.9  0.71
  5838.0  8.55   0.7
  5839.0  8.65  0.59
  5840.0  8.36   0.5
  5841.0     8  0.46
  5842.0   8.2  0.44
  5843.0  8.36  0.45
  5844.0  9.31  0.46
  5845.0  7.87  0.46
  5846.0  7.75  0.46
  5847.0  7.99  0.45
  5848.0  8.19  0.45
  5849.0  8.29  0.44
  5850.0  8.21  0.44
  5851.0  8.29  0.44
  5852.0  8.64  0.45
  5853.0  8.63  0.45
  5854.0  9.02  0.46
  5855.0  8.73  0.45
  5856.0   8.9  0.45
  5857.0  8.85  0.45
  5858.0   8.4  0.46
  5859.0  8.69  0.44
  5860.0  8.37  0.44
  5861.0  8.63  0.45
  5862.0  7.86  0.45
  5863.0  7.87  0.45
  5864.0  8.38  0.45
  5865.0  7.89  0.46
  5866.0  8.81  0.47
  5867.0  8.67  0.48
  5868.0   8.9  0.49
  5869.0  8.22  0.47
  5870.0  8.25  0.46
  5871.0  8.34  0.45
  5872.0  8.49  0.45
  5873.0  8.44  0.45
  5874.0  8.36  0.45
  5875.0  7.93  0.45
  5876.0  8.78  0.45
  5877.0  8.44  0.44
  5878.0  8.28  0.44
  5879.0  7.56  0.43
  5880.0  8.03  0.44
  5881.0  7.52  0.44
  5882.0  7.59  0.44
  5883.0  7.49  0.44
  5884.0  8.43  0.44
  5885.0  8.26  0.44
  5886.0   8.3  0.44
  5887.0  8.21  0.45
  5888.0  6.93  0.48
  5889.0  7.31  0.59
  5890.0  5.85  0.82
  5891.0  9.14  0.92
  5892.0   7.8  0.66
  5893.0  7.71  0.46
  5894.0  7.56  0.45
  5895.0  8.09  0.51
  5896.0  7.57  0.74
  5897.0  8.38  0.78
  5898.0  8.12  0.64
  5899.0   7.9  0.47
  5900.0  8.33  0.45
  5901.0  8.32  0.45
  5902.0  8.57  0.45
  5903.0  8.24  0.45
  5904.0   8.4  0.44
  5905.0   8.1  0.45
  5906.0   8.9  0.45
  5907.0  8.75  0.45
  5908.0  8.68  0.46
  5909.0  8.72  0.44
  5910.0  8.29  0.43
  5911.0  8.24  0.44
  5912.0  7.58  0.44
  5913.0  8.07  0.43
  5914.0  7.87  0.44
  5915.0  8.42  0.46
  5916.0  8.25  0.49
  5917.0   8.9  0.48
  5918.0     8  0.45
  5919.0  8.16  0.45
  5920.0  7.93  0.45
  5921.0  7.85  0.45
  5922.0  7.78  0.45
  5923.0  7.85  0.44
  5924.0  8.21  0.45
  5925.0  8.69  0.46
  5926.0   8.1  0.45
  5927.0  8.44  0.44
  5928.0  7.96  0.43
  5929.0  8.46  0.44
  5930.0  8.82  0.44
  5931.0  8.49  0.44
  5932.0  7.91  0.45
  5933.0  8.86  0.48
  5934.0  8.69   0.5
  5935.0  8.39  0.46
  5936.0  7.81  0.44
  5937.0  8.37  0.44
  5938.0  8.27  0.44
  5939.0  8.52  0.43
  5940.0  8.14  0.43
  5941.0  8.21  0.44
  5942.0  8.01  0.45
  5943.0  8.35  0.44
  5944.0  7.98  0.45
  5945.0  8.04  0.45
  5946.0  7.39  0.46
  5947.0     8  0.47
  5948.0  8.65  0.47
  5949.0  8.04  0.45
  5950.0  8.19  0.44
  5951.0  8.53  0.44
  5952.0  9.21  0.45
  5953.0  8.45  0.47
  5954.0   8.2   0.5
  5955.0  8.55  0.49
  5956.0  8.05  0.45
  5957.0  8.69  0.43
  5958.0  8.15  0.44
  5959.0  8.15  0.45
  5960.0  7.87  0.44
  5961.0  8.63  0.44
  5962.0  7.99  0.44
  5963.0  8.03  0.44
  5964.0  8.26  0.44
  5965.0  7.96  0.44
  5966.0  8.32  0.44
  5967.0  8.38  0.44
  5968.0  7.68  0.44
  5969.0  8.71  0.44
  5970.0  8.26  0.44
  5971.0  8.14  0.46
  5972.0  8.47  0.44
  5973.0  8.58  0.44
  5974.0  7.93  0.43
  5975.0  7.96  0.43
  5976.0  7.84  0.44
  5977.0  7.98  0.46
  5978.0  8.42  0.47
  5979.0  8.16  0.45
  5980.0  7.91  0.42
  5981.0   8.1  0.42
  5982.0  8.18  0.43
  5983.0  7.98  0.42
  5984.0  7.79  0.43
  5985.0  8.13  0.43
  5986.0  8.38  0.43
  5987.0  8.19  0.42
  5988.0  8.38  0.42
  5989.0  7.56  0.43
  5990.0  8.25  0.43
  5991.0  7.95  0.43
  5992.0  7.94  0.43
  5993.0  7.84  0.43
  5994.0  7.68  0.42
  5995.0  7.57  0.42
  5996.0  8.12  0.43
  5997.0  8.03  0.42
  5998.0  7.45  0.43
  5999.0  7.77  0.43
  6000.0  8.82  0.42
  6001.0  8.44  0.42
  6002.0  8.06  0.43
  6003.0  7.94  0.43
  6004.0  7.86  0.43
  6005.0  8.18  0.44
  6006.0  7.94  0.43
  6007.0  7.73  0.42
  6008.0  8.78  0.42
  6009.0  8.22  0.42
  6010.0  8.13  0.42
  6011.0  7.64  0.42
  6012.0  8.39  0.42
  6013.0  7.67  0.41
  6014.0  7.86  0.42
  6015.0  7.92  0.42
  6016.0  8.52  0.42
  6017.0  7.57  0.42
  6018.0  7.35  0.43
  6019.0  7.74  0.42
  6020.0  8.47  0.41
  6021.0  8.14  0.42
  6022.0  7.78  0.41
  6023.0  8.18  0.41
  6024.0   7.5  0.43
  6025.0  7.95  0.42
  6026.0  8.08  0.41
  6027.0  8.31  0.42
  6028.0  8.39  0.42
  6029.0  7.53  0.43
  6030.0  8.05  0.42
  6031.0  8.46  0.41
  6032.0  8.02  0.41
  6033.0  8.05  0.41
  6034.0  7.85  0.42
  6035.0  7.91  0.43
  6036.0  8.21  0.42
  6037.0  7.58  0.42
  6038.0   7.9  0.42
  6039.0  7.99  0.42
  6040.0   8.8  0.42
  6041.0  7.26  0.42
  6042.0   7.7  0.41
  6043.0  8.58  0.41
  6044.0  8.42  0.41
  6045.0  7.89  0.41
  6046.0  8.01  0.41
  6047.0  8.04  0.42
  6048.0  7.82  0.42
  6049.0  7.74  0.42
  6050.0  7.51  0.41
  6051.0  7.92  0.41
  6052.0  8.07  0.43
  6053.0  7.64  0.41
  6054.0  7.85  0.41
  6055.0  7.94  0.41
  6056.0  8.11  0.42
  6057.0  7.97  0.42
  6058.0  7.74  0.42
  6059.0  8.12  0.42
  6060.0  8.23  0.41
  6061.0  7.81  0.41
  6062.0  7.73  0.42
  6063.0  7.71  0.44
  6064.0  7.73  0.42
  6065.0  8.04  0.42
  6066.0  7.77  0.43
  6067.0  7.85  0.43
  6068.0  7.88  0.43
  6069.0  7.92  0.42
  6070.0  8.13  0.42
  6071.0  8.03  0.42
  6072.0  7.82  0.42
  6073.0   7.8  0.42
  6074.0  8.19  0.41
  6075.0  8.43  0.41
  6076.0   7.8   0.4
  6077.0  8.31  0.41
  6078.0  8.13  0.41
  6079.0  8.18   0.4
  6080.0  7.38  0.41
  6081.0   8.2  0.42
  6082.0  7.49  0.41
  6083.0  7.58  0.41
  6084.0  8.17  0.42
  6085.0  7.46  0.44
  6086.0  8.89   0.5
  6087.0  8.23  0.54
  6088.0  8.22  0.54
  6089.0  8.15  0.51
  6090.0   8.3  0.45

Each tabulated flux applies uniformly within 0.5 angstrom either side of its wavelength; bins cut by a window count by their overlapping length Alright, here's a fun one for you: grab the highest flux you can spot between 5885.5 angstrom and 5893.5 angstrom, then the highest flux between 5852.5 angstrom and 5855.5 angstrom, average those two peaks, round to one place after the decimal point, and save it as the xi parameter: 9.1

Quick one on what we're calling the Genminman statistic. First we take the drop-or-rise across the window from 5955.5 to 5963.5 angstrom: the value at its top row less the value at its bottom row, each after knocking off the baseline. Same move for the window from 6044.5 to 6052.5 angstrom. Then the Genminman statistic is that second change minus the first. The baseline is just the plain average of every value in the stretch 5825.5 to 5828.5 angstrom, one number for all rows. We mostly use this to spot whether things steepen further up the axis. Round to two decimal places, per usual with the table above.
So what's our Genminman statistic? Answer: 0.20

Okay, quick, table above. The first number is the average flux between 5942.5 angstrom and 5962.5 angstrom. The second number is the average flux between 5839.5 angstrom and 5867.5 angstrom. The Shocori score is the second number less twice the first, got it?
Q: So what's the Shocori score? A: -8.11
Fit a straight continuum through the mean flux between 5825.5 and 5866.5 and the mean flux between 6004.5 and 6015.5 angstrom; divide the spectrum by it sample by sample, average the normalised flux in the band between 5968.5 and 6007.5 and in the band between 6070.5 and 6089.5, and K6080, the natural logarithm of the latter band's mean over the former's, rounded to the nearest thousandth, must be 0.019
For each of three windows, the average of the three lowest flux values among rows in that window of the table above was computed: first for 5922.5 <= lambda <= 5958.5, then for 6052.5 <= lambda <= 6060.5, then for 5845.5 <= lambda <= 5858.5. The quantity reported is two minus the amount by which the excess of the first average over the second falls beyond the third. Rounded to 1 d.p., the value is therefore 10.0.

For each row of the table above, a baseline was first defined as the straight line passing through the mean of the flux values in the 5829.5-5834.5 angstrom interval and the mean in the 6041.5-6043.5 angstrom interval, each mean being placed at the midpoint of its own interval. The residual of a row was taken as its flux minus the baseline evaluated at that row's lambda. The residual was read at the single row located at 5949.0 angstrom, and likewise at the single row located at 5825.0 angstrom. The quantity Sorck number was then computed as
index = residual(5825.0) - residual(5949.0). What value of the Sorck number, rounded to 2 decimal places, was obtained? -0.36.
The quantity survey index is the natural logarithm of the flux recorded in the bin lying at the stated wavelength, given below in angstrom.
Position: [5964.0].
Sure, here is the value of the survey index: 2.11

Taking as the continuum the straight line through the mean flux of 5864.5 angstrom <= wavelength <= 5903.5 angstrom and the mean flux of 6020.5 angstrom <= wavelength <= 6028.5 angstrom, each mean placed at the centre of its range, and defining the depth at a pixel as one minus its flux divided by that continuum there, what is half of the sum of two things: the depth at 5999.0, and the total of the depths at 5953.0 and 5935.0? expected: -0.03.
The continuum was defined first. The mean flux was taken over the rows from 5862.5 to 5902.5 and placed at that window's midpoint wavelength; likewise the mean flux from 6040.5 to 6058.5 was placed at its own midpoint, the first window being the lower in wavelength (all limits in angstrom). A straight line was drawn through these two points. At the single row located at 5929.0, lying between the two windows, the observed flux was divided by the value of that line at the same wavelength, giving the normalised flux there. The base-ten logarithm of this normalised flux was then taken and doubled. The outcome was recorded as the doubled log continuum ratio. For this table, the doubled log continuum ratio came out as 0.05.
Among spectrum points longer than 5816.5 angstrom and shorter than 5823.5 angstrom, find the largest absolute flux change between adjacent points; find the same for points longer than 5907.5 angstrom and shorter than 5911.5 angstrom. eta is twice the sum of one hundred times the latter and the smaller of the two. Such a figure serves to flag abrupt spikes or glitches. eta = 87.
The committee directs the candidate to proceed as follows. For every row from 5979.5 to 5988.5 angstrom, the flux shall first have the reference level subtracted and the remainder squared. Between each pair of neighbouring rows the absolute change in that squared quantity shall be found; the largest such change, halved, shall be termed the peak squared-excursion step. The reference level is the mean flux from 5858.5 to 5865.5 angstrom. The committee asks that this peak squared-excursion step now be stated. 0.096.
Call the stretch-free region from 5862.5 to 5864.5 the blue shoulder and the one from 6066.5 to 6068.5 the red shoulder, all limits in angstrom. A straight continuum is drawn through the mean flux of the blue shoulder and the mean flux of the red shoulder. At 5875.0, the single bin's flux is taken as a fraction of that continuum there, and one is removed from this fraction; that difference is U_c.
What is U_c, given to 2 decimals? -0.02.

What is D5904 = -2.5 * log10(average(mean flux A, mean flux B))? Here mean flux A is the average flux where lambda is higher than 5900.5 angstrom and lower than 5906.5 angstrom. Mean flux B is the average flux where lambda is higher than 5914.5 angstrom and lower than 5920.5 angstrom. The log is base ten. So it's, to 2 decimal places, -2.30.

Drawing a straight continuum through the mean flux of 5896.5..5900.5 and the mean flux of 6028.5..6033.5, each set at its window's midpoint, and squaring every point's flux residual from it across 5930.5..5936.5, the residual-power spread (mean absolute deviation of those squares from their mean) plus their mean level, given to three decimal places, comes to 0.338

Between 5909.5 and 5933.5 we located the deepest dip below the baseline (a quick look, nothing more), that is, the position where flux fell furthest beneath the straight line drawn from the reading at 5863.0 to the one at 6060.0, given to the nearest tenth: 5912.0 angstrom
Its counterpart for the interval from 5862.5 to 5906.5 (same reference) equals 5890.0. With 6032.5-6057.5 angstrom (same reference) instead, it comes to 6041.0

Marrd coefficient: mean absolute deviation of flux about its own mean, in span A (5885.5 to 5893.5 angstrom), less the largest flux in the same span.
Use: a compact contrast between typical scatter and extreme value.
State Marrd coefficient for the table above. -8.4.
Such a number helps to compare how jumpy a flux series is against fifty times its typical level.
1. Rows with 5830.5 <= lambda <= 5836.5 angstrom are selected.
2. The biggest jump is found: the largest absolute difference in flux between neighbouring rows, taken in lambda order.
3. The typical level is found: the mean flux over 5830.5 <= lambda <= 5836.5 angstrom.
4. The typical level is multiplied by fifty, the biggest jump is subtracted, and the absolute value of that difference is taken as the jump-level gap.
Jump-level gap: 416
